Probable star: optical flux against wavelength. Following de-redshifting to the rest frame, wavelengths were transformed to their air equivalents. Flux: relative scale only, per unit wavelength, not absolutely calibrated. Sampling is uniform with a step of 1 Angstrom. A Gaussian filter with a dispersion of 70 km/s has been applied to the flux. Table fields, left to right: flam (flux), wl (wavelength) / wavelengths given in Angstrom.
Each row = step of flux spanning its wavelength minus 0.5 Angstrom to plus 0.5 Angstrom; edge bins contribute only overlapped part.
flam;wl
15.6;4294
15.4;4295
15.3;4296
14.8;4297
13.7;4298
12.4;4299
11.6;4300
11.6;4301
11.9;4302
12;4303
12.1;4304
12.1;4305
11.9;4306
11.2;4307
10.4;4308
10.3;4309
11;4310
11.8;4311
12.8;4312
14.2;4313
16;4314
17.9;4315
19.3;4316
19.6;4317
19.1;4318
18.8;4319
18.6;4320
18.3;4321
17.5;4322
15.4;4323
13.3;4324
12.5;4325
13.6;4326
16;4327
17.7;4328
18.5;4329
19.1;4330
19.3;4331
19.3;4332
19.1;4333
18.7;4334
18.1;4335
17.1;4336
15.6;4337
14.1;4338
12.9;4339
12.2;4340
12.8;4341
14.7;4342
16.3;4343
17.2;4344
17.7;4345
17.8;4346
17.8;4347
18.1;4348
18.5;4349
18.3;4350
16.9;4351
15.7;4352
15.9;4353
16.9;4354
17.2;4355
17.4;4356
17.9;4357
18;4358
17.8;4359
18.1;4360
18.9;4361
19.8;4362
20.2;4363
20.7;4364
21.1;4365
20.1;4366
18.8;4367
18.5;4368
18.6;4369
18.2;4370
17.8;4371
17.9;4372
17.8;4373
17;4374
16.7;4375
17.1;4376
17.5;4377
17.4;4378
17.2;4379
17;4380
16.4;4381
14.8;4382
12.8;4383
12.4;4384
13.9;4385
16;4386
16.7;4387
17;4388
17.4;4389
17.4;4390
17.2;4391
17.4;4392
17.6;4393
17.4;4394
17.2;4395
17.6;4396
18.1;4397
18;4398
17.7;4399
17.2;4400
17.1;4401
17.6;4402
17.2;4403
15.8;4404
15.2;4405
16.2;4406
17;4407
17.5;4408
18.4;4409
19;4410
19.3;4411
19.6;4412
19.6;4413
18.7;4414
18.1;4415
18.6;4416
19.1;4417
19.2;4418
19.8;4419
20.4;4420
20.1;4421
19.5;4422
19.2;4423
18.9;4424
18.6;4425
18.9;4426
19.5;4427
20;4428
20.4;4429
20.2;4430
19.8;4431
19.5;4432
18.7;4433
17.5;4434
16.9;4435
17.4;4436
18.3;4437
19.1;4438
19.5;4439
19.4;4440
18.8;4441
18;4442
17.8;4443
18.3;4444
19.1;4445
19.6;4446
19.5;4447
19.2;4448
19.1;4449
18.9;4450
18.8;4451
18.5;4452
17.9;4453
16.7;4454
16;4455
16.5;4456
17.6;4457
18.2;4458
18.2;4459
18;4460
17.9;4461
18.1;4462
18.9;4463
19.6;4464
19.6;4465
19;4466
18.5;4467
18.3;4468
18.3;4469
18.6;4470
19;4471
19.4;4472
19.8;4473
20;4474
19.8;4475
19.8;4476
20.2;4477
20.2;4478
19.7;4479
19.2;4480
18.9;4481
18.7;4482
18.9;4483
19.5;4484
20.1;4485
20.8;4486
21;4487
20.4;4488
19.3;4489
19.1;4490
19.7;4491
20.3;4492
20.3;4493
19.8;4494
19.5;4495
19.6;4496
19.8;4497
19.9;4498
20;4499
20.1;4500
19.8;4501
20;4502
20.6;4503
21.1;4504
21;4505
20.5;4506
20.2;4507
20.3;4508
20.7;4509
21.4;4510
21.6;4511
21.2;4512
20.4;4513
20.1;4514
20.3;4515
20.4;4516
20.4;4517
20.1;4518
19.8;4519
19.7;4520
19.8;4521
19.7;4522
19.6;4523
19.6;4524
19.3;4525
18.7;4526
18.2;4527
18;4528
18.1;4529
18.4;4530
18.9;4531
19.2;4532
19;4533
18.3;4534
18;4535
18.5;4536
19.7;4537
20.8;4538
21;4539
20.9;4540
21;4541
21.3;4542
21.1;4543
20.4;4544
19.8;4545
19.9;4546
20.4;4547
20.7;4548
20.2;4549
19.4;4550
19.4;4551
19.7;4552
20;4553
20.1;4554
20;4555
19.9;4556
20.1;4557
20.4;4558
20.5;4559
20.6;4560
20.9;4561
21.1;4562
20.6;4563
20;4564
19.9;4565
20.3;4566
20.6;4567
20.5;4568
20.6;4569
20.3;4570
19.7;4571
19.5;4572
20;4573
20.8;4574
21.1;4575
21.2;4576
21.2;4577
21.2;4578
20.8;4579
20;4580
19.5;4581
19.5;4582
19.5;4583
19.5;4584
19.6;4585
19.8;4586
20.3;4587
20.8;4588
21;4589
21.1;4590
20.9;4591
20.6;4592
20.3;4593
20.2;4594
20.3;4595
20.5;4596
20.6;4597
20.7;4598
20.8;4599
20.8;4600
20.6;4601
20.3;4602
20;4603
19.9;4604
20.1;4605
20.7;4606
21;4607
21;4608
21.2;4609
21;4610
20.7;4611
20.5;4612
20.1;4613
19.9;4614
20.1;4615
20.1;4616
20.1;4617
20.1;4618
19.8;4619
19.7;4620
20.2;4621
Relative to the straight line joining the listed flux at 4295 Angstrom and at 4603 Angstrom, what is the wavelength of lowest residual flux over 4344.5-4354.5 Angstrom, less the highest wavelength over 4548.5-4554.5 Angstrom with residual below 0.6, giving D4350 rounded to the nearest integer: -200 Angstrom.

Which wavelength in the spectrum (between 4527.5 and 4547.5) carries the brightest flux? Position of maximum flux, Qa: 4542 Angstrom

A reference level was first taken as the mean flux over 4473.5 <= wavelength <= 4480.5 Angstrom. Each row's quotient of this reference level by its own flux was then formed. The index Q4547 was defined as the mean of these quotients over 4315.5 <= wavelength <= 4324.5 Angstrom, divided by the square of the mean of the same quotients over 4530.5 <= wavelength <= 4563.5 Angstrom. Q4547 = 1.15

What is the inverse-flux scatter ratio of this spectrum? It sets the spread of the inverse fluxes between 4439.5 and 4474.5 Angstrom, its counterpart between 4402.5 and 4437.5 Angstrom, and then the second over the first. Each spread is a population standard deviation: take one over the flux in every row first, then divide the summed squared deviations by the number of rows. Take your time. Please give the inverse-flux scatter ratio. 1.5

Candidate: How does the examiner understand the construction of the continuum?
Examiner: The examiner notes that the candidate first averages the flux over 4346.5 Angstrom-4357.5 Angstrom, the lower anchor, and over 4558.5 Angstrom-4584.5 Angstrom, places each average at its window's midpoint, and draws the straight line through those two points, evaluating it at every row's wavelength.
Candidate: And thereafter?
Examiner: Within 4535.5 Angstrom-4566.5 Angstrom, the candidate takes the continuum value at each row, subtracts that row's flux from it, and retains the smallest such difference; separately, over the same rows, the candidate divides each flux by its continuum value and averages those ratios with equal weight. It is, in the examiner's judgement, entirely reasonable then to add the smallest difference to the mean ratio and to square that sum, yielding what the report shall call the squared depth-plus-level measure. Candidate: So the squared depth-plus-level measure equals 0.11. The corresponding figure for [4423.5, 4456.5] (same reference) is 1.01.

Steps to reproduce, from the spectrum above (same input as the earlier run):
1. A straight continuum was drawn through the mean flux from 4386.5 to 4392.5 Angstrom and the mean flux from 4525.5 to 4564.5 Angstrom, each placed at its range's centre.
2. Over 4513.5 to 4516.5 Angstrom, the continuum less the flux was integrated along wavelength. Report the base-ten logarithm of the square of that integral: 0.91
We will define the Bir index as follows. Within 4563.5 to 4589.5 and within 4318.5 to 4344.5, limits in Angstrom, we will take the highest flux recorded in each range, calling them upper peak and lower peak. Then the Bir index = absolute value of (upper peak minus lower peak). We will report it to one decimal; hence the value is 1.9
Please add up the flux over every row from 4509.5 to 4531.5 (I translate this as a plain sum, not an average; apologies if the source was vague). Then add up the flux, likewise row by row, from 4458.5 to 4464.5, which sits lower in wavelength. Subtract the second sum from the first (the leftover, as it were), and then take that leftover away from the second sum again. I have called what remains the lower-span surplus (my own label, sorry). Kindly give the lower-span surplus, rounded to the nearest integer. -212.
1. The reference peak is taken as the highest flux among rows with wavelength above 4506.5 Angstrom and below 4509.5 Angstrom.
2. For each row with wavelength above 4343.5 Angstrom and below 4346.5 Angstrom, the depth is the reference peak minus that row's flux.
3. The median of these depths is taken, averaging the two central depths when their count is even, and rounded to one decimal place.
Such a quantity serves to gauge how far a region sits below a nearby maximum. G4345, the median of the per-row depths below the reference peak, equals 3.0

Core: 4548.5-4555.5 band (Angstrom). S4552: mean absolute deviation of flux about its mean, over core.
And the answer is 0.28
